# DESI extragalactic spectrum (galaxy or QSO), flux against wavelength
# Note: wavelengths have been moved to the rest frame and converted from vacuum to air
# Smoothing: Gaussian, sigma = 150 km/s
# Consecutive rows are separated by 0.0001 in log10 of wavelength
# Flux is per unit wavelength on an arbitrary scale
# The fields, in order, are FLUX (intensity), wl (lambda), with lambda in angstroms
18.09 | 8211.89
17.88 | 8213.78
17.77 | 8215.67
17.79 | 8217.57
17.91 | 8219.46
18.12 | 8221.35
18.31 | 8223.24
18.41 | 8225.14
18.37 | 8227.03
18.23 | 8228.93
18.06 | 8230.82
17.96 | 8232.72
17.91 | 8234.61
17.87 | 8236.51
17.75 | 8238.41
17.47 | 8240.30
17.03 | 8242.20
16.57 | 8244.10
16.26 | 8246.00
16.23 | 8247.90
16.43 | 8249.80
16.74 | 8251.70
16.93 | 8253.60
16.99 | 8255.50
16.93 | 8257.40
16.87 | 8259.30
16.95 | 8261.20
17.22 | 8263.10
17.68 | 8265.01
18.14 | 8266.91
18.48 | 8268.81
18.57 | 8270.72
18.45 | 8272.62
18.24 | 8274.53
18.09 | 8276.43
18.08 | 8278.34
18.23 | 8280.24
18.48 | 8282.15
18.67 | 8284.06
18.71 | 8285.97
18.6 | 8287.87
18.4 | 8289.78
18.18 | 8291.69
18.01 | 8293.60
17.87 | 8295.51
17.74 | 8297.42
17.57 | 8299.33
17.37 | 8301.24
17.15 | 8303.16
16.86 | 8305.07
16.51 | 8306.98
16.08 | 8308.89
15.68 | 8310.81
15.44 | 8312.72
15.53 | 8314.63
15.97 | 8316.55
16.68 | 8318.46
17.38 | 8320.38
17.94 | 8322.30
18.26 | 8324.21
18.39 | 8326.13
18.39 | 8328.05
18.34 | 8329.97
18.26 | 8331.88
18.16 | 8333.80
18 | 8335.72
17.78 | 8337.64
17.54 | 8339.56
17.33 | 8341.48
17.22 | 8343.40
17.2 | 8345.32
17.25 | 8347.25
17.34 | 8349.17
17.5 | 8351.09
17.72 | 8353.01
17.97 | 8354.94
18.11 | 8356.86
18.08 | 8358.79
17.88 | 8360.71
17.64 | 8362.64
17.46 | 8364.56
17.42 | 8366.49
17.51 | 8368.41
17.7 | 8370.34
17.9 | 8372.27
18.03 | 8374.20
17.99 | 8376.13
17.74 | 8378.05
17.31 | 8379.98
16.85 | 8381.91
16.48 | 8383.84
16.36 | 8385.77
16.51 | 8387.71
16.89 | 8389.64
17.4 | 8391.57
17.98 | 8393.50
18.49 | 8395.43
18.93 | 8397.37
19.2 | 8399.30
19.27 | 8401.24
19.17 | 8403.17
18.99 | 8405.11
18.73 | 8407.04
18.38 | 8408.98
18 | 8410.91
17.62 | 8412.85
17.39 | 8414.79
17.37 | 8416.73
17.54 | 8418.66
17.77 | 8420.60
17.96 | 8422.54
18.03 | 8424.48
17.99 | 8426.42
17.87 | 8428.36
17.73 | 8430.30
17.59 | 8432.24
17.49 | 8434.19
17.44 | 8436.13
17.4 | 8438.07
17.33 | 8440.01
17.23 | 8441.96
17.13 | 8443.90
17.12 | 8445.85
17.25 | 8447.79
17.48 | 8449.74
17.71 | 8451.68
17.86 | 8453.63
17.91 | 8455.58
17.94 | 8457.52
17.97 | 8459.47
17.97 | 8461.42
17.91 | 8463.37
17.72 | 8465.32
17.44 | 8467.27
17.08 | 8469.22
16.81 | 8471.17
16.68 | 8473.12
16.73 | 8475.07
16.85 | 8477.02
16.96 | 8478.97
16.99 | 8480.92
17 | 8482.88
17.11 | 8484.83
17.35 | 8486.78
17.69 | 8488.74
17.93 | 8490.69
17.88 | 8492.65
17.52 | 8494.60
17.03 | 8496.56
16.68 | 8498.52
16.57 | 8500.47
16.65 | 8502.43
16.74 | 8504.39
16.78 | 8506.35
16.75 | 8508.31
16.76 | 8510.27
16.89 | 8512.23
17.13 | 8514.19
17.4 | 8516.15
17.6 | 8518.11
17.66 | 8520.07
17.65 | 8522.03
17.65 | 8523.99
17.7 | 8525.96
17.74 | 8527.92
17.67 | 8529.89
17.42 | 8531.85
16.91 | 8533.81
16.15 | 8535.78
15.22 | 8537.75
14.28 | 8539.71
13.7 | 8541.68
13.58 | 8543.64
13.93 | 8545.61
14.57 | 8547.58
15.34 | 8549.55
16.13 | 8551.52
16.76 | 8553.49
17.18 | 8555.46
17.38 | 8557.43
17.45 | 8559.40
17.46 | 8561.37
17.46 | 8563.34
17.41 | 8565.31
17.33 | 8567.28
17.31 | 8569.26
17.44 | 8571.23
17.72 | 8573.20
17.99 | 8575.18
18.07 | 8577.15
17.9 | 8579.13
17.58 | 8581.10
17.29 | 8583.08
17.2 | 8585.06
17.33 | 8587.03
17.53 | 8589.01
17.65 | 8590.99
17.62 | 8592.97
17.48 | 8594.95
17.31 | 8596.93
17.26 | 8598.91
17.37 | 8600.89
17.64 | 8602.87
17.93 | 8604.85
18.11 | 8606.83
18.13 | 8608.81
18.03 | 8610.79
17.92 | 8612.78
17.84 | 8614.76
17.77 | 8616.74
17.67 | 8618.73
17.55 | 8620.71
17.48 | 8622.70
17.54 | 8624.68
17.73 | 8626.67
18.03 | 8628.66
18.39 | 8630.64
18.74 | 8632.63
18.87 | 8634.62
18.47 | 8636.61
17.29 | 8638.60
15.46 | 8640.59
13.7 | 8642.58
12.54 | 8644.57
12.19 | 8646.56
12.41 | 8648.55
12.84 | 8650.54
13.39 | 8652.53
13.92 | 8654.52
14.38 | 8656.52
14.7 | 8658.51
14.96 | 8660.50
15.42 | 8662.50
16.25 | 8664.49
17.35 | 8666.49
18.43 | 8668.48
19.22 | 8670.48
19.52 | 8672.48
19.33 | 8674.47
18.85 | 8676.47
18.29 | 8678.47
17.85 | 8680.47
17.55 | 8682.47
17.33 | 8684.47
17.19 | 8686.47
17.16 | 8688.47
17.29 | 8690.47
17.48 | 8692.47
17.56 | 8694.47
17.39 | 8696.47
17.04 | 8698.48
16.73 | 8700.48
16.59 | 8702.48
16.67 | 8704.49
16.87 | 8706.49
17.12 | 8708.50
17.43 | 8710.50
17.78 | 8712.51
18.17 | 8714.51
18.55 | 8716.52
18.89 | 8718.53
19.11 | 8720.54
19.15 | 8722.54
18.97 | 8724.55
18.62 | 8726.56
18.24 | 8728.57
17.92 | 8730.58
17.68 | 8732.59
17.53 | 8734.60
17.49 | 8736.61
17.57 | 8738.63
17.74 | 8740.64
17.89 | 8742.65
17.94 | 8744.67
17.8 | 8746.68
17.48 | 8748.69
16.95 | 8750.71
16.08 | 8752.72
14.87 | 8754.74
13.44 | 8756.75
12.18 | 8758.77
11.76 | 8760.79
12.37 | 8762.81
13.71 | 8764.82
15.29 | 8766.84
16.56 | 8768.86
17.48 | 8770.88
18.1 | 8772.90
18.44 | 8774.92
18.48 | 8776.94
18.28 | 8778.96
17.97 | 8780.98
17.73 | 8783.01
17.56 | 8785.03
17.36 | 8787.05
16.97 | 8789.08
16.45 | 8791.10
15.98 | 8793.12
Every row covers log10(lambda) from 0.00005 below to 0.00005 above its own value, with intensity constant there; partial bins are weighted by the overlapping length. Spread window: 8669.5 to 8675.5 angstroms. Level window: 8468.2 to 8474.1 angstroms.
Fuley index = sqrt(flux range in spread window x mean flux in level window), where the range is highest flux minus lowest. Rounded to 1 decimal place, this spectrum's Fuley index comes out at 2.2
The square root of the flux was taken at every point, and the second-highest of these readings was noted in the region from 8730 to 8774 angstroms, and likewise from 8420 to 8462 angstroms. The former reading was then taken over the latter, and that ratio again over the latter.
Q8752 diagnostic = 0.235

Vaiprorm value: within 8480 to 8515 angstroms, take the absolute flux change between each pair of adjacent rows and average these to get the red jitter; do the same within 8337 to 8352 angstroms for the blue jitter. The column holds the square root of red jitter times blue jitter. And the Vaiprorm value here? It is 0.15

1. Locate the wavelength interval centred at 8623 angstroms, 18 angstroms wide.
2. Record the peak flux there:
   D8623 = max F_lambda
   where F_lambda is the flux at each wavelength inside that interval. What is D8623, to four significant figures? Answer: 18.39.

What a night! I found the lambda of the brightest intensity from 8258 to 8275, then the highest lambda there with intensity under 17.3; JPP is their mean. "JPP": 8266.9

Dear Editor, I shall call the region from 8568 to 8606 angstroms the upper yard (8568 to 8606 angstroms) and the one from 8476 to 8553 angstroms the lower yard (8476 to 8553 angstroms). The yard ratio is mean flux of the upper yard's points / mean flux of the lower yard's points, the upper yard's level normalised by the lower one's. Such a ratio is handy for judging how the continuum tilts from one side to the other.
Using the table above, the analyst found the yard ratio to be 1.05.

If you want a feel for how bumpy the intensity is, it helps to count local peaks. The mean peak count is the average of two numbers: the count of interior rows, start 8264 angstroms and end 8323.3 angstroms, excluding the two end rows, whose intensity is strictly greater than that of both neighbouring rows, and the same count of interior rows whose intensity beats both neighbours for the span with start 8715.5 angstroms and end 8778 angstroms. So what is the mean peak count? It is 2.00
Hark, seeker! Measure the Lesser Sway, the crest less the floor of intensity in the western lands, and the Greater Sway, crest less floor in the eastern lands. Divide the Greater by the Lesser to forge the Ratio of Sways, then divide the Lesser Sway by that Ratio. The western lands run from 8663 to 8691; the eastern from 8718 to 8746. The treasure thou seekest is 6.4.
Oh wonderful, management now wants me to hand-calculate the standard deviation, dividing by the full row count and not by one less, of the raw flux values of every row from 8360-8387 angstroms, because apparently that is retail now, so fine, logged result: 0.51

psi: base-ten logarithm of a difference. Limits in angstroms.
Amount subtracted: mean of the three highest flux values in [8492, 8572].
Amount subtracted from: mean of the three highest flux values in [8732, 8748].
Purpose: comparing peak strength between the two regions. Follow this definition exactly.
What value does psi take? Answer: -1.0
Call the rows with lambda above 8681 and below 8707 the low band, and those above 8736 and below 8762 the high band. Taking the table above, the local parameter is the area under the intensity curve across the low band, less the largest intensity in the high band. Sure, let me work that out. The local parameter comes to 428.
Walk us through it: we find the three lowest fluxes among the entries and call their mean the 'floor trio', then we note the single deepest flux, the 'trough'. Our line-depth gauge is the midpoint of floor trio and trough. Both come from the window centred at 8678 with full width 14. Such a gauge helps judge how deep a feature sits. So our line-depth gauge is 17.5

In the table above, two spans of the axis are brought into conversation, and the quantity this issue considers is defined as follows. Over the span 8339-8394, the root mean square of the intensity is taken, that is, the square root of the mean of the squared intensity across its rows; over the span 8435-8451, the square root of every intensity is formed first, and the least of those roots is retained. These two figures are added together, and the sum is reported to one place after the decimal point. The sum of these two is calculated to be 21.6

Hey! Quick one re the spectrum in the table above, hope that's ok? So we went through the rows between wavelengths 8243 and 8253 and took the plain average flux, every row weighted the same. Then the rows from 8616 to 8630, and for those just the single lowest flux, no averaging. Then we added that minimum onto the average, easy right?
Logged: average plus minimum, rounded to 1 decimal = 33.9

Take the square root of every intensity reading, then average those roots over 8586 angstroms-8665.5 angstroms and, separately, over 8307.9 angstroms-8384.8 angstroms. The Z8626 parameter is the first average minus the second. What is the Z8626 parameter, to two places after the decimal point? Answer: -0.11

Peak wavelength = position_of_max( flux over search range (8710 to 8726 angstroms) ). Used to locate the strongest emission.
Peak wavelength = 8722.54 angstroms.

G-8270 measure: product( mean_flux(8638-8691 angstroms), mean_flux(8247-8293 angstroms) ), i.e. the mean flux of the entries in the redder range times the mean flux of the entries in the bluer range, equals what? 286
